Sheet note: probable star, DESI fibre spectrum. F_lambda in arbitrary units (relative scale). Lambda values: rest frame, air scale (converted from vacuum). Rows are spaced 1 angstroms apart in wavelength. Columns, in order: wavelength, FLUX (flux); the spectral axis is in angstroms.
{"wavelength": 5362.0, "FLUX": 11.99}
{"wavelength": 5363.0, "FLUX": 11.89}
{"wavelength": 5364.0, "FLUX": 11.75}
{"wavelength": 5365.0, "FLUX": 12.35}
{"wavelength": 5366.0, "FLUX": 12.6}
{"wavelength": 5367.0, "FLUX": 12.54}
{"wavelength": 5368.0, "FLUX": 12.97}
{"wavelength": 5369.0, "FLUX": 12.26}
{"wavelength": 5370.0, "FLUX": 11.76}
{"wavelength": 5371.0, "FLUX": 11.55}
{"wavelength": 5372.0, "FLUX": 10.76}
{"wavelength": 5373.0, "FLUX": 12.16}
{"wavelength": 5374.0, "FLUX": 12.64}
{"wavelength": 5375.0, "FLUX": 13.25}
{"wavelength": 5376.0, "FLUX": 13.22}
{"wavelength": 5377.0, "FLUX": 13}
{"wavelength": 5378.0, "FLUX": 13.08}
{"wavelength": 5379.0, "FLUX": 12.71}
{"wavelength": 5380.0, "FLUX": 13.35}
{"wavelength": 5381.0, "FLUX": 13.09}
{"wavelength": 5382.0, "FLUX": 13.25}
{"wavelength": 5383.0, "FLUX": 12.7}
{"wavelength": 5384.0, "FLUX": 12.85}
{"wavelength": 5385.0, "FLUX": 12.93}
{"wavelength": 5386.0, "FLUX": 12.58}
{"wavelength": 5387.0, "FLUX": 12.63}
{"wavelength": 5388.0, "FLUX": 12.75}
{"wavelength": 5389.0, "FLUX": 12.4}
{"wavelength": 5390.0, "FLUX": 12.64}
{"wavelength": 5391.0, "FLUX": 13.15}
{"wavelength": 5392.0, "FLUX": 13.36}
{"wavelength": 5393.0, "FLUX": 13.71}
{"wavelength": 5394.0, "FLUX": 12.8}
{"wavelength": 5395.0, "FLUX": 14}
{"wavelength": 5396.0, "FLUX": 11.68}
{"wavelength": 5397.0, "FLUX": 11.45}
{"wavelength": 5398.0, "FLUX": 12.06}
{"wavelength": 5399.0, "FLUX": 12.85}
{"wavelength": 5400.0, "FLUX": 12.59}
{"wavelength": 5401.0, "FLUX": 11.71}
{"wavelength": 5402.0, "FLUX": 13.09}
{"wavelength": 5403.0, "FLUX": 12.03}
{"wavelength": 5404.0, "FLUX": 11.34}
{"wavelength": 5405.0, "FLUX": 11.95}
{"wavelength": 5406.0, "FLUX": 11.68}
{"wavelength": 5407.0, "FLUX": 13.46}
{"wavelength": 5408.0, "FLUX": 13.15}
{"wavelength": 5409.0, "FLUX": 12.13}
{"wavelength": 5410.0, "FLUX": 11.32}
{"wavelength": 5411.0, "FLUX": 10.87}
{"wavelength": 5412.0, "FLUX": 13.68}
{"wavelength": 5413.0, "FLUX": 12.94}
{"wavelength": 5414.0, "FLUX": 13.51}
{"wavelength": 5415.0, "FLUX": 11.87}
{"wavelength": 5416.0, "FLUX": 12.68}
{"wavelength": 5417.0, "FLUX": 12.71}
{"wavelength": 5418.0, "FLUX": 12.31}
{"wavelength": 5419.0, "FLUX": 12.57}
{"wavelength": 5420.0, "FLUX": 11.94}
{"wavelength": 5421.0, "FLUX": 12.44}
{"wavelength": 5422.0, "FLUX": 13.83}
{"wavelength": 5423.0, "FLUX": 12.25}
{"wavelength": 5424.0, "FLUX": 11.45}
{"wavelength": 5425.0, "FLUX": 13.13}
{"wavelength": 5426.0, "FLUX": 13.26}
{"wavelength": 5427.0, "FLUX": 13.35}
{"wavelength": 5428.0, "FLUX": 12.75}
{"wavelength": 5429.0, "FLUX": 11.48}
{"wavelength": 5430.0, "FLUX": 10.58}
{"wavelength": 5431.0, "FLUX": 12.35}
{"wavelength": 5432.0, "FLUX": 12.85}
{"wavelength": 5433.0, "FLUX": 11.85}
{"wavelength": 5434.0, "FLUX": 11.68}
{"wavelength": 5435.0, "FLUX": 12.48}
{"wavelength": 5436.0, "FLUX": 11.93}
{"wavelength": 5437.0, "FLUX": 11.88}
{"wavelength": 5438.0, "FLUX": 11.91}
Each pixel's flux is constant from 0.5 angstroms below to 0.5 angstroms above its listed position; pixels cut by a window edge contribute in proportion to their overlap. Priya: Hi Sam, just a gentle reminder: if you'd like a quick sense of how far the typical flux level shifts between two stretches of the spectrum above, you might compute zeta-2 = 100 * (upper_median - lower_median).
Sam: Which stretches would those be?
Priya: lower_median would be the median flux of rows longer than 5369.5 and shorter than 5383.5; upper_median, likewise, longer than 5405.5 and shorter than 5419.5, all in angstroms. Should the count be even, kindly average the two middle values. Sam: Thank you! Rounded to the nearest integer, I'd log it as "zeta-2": -23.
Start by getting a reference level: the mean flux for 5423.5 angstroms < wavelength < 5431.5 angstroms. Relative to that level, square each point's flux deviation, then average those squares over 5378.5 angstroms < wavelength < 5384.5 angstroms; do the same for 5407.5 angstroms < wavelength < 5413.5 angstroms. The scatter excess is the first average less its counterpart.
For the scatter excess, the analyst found -0.46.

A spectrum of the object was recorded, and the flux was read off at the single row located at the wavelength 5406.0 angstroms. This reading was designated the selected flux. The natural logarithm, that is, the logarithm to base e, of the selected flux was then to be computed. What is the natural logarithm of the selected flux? 2.46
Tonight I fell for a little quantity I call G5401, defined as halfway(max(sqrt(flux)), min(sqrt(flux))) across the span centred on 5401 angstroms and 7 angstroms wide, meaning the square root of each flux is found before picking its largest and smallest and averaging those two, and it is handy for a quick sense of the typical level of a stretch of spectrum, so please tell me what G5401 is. 3.49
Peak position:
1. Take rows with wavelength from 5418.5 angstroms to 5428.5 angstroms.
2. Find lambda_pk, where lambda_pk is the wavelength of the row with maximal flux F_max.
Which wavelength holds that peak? 5422.0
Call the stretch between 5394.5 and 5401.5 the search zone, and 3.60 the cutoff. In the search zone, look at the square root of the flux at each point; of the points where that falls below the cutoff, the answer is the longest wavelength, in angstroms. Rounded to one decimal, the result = 5401.0 angstroms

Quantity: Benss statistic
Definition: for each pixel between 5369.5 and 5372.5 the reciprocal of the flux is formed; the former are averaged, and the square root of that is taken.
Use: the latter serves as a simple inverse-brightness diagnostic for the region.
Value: 0.297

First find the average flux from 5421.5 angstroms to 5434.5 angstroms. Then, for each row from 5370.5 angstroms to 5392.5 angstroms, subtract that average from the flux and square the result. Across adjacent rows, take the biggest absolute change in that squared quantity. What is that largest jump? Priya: 2.5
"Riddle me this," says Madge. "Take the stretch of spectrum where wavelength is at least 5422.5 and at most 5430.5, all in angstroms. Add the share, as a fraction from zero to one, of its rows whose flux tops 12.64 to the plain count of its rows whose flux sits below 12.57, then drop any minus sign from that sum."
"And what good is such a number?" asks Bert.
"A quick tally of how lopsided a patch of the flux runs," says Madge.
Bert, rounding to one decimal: 4.5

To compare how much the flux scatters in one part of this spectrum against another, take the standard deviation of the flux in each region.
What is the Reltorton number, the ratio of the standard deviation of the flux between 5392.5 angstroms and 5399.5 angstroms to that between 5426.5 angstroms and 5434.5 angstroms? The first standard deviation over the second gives 1.1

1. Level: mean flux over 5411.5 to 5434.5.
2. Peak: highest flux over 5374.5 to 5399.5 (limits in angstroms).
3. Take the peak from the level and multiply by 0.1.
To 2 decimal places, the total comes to -0.15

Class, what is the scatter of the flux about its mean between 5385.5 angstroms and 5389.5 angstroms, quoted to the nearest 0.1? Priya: 0.1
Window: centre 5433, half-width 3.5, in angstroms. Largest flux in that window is 12.85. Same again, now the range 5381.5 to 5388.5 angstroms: 13.25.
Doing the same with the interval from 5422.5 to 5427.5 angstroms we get 13.35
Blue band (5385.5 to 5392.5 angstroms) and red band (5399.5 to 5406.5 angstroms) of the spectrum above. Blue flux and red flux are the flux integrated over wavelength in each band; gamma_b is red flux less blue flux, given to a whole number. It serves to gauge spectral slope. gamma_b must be -5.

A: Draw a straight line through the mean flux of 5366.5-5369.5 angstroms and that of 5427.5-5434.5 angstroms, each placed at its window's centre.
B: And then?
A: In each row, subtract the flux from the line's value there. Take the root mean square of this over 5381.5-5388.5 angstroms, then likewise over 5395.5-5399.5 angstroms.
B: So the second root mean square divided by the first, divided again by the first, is 3.0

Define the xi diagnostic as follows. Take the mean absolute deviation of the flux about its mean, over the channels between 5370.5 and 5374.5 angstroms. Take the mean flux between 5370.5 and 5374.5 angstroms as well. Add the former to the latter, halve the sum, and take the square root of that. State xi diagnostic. 2.490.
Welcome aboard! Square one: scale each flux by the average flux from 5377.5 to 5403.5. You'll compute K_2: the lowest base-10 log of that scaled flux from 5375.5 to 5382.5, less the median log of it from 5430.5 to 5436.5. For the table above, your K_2 0.020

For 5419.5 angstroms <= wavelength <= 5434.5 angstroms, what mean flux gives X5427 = 12.3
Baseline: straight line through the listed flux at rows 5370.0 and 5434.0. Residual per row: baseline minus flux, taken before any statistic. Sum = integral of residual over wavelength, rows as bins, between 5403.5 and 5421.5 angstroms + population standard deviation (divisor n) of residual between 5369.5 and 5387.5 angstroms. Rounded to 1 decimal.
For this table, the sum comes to -11.2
